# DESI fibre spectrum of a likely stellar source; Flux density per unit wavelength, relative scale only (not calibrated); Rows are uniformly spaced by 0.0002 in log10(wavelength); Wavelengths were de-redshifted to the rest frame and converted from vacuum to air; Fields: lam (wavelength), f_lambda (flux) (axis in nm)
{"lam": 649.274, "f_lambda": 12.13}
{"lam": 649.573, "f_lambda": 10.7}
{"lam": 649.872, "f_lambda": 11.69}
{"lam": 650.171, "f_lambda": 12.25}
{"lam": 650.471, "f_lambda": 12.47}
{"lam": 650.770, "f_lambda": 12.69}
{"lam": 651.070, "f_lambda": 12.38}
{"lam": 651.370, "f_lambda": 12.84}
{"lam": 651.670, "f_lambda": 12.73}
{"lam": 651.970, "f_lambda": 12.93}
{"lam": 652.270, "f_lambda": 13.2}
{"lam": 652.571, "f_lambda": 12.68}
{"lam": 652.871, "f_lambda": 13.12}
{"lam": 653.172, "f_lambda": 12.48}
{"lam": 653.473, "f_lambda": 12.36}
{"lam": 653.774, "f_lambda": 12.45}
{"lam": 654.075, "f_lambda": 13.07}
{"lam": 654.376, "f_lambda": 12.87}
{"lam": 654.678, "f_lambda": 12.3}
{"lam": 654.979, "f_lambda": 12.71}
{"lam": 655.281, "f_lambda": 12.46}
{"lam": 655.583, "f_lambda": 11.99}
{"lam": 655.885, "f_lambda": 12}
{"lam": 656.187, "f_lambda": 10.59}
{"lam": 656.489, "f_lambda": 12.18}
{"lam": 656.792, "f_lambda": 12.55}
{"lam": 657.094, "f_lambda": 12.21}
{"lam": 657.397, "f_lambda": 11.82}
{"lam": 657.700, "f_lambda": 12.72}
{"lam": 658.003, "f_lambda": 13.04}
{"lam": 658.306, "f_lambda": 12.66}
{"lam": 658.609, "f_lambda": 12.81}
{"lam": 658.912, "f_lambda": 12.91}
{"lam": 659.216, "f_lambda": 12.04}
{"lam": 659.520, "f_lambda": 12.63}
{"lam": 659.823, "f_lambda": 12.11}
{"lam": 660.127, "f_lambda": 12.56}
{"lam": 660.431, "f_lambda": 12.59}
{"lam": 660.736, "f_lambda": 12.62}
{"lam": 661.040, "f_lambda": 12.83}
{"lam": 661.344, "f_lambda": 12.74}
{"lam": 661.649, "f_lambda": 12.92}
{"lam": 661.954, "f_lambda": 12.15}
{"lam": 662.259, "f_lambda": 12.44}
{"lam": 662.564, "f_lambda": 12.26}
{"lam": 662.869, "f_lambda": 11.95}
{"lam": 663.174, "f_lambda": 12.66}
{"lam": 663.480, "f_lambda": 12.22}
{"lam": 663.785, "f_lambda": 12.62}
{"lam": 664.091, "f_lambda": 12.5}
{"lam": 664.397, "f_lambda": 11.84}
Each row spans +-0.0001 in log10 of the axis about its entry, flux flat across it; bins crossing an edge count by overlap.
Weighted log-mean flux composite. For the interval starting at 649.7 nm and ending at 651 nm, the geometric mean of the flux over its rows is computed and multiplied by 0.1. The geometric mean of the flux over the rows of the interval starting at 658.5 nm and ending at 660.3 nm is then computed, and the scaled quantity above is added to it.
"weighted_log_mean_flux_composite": 13.7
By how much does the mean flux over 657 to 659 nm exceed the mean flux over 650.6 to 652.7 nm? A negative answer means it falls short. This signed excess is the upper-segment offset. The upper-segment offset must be -0.18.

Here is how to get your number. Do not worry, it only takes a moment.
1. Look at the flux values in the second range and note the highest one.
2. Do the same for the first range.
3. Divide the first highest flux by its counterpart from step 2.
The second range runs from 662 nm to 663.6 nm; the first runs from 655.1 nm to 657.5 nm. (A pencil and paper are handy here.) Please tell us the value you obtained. 1.01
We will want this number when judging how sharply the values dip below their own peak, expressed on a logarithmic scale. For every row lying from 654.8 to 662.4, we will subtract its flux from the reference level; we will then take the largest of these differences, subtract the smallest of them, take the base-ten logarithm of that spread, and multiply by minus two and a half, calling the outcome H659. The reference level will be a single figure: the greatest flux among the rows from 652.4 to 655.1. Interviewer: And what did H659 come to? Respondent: -0.97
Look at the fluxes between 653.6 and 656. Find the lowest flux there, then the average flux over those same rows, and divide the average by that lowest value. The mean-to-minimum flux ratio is 1.04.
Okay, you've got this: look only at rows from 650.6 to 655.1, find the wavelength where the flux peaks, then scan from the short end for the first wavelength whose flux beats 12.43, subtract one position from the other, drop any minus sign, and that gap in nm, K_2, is 1.50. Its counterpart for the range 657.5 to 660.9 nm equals 0.30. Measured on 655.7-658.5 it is 1.21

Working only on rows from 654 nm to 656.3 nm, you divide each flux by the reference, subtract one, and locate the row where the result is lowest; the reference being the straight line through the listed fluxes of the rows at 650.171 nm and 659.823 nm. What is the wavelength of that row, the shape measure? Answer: 656.187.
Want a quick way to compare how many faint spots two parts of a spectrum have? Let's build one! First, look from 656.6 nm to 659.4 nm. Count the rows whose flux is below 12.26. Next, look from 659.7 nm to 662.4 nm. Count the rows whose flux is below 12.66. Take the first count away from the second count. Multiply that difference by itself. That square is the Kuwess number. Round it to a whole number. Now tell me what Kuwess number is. 9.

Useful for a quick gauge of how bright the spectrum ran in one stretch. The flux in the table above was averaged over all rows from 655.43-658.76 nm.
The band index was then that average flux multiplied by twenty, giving 245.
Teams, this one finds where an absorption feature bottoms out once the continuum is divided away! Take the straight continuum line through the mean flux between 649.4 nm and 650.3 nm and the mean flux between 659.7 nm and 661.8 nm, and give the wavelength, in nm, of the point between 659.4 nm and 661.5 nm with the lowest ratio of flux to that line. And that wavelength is 659.823 nm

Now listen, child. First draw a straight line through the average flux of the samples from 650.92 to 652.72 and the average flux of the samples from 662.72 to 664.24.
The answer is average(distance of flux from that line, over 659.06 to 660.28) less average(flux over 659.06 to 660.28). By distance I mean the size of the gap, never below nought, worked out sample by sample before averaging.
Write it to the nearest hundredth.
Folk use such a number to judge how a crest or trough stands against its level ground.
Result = -12.07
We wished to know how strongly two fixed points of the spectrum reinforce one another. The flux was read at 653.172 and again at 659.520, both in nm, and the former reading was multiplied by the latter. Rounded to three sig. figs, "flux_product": 158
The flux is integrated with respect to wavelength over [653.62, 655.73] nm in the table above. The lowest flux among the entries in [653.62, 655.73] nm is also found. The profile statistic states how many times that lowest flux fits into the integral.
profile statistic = 2.21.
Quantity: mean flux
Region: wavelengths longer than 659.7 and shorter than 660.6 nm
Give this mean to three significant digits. 12.4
